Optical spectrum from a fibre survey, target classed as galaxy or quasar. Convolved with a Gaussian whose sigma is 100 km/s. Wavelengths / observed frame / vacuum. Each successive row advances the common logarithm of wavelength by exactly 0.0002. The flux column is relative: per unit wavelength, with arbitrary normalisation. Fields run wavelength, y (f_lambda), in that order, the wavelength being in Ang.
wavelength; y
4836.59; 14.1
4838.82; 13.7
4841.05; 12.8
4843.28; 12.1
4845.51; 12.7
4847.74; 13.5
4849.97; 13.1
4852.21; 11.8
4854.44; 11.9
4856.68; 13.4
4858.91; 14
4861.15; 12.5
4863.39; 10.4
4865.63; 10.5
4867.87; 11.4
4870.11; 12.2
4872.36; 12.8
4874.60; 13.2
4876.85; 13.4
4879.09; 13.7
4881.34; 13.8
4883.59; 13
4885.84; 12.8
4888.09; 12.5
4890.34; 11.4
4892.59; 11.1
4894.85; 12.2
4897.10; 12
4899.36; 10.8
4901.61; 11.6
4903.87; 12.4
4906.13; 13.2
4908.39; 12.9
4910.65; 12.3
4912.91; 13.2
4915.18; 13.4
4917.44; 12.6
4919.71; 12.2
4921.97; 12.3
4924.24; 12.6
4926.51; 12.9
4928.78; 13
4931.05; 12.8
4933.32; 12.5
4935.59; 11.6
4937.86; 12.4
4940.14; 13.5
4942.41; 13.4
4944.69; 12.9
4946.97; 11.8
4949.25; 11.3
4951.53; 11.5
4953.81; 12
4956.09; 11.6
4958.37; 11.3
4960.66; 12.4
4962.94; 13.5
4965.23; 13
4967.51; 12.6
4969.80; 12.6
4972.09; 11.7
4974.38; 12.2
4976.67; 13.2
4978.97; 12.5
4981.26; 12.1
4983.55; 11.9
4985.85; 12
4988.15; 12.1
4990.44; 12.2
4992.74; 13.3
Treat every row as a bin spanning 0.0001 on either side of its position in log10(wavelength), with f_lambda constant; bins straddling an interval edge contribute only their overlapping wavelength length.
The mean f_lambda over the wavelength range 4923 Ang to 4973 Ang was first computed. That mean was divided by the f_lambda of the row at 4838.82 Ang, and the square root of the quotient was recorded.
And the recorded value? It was 0.95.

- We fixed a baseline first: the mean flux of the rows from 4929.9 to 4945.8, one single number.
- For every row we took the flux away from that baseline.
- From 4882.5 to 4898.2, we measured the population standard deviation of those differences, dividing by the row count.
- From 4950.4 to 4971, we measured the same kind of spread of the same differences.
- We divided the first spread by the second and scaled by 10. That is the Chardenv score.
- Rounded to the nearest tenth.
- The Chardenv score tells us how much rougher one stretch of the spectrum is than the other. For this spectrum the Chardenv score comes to 9.4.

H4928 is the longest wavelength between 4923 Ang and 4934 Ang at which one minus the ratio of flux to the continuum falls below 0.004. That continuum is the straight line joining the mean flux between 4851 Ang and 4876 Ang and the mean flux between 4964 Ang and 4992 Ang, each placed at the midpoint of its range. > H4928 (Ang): 4933.32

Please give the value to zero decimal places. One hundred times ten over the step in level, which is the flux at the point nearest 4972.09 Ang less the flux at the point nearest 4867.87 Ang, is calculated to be 3333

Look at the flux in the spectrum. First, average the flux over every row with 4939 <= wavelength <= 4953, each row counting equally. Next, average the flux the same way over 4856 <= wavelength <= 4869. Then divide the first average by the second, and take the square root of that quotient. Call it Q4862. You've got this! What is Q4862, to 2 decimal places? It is 1.02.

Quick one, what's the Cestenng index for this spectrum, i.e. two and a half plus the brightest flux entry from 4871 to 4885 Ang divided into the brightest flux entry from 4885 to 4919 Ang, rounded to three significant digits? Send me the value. 3.47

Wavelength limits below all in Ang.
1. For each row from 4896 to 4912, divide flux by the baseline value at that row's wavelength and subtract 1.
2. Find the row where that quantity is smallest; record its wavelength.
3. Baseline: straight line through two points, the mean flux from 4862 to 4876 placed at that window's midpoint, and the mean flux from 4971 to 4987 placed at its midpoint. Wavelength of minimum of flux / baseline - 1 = 4899.36 Ang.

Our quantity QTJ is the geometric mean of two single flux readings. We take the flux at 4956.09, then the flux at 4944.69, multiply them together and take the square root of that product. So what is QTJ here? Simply 12.2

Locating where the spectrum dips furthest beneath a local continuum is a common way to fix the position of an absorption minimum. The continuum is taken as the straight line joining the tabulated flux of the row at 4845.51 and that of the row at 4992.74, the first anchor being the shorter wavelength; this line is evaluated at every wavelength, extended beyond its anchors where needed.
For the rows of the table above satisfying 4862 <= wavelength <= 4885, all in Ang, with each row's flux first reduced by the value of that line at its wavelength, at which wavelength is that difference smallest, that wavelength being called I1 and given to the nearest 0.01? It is 4863.39 Ang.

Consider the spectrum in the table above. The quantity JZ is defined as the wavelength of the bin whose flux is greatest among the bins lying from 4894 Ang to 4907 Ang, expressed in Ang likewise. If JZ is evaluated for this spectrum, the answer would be 4906.13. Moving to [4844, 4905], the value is 4858.91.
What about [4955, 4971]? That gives 4962.94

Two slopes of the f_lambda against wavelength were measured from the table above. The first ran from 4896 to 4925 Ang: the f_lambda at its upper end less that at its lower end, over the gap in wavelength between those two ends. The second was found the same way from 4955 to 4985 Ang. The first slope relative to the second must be 2.0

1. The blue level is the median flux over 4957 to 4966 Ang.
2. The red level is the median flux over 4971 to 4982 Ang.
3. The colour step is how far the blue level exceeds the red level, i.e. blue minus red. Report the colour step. 0.5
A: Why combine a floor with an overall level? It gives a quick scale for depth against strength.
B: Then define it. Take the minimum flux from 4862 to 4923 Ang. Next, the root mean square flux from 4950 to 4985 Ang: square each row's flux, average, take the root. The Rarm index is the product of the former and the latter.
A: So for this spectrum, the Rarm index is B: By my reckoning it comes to 128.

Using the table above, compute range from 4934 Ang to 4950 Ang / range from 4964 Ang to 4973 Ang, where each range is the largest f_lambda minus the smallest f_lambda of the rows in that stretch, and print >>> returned 1.7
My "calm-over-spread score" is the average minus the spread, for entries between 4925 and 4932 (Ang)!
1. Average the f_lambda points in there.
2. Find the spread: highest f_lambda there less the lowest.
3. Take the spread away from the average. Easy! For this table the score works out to 12.7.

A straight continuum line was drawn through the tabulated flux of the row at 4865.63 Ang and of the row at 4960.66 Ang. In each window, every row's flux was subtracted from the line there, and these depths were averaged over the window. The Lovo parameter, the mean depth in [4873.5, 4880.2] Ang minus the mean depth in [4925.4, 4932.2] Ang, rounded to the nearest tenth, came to -1.6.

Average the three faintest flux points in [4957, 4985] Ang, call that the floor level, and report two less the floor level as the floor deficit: -9.6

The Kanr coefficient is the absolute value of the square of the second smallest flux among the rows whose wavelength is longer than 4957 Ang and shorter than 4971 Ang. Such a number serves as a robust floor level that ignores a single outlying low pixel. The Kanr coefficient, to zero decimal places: 154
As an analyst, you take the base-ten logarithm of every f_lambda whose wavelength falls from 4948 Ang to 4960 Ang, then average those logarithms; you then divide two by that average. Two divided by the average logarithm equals 1.88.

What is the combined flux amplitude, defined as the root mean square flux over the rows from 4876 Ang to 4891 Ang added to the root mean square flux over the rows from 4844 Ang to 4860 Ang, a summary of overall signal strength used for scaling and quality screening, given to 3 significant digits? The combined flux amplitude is 25.9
